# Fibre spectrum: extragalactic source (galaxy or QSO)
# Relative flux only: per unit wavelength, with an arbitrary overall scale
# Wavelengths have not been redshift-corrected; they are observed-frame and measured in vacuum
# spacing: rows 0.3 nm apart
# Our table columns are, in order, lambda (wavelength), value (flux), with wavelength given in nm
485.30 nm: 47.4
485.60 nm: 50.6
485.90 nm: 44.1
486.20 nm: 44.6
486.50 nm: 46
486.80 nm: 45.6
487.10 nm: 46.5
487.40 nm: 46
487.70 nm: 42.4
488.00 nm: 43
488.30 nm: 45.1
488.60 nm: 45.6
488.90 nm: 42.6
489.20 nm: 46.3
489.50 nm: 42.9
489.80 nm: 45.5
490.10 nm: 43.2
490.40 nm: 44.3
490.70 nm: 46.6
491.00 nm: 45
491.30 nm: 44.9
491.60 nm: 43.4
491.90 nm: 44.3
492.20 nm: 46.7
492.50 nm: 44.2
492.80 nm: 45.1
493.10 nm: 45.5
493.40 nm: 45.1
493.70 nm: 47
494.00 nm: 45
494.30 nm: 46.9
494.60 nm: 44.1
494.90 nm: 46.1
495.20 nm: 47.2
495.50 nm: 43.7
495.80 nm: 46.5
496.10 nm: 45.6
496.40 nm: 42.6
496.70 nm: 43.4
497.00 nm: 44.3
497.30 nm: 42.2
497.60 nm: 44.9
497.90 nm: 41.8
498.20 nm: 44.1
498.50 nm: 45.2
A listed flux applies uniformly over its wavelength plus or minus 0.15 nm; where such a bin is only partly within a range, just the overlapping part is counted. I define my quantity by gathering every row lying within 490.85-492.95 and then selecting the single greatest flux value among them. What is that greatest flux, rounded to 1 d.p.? 46.7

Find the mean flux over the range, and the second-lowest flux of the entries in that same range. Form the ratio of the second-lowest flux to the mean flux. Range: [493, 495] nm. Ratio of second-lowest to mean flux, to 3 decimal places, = 0.985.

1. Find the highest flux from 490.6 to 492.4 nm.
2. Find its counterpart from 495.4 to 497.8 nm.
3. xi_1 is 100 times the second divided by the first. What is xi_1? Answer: 100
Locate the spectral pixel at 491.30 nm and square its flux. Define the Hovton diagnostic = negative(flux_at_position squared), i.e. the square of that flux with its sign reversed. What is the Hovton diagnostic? -2016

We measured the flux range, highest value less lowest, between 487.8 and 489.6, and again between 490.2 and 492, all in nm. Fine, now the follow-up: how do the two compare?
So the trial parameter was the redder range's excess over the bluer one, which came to -0.5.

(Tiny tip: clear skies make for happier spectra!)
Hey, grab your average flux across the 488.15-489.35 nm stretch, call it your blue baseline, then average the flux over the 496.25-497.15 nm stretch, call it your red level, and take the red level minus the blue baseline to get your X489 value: -1.5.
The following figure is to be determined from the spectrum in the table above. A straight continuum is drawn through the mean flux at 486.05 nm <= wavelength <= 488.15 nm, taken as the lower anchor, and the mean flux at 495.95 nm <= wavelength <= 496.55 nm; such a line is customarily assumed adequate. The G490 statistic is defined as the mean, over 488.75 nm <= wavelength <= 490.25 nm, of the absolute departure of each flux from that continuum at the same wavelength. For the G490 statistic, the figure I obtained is 1.6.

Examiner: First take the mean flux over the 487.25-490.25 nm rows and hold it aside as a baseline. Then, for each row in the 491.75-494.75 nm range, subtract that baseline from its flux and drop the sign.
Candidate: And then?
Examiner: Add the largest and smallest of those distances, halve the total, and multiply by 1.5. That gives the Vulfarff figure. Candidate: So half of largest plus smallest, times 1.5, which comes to 2.1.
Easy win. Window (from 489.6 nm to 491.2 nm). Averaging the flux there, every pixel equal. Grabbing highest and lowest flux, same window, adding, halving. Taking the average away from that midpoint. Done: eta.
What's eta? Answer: 0.0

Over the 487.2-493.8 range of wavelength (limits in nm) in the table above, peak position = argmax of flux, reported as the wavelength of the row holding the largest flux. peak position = 493.70 nm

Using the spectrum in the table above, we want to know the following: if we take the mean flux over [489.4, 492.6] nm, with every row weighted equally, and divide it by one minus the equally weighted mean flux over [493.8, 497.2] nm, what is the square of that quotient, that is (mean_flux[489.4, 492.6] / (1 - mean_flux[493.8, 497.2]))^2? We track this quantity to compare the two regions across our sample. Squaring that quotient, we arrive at 1.03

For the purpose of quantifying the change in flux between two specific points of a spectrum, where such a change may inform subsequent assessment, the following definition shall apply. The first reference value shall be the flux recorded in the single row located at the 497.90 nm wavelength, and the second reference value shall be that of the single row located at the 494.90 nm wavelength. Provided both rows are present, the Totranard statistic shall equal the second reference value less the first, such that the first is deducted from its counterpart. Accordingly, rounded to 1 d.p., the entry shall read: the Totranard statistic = 4.3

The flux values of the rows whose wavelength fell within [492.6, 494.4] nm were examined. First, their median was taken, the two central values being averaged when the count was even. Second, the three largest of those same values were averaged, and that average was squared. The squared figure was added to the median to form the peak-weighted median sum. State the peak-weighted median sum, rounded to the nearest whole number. 2204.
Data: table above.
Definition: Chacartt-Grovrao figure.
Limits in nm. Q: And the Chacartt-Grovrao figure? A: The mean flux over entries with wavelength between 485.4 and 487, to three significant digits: 46.2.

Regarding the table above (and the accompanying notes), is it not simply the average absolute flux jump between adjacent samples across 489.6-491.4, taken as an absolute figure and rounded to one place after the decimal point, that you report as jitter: 1.5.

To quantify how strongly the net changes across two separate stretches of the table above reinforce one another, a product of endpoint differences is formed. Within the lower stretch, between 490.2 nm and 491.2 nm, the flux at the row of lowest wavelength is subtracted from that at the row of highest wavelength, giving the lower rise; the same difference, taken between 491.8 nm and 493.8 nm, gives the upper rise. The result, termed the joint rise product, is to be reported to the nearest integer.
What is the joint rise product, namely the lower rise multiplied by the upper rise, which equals 2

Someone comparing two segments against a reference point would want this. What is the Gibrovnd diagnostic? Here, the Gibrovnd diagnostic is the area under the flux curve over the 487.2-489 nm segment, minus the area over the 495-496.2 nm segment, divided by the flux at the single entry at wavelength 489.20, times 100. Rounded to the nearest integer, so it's 53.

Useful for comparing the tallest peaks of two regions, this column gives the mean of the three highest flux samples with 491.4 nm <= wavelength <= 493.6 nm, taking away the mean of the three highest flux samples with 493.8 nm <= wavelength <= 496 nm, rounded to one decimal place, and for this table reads -1.1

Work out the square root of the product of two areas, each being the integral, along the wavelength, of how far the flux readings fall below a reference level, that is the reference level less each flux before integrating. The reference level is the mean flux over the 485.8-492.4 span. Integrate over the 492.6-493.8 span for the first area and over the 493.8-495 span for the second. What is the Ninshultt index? 1.0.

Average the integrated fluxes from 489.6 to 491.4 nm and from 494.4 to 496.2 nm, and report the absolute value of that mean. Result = 81.4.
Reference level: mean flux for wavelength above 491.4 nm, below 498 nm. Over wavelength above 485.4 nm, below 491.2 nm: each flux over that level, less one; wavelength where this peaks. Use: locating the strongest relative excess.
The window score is 485.60 nm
